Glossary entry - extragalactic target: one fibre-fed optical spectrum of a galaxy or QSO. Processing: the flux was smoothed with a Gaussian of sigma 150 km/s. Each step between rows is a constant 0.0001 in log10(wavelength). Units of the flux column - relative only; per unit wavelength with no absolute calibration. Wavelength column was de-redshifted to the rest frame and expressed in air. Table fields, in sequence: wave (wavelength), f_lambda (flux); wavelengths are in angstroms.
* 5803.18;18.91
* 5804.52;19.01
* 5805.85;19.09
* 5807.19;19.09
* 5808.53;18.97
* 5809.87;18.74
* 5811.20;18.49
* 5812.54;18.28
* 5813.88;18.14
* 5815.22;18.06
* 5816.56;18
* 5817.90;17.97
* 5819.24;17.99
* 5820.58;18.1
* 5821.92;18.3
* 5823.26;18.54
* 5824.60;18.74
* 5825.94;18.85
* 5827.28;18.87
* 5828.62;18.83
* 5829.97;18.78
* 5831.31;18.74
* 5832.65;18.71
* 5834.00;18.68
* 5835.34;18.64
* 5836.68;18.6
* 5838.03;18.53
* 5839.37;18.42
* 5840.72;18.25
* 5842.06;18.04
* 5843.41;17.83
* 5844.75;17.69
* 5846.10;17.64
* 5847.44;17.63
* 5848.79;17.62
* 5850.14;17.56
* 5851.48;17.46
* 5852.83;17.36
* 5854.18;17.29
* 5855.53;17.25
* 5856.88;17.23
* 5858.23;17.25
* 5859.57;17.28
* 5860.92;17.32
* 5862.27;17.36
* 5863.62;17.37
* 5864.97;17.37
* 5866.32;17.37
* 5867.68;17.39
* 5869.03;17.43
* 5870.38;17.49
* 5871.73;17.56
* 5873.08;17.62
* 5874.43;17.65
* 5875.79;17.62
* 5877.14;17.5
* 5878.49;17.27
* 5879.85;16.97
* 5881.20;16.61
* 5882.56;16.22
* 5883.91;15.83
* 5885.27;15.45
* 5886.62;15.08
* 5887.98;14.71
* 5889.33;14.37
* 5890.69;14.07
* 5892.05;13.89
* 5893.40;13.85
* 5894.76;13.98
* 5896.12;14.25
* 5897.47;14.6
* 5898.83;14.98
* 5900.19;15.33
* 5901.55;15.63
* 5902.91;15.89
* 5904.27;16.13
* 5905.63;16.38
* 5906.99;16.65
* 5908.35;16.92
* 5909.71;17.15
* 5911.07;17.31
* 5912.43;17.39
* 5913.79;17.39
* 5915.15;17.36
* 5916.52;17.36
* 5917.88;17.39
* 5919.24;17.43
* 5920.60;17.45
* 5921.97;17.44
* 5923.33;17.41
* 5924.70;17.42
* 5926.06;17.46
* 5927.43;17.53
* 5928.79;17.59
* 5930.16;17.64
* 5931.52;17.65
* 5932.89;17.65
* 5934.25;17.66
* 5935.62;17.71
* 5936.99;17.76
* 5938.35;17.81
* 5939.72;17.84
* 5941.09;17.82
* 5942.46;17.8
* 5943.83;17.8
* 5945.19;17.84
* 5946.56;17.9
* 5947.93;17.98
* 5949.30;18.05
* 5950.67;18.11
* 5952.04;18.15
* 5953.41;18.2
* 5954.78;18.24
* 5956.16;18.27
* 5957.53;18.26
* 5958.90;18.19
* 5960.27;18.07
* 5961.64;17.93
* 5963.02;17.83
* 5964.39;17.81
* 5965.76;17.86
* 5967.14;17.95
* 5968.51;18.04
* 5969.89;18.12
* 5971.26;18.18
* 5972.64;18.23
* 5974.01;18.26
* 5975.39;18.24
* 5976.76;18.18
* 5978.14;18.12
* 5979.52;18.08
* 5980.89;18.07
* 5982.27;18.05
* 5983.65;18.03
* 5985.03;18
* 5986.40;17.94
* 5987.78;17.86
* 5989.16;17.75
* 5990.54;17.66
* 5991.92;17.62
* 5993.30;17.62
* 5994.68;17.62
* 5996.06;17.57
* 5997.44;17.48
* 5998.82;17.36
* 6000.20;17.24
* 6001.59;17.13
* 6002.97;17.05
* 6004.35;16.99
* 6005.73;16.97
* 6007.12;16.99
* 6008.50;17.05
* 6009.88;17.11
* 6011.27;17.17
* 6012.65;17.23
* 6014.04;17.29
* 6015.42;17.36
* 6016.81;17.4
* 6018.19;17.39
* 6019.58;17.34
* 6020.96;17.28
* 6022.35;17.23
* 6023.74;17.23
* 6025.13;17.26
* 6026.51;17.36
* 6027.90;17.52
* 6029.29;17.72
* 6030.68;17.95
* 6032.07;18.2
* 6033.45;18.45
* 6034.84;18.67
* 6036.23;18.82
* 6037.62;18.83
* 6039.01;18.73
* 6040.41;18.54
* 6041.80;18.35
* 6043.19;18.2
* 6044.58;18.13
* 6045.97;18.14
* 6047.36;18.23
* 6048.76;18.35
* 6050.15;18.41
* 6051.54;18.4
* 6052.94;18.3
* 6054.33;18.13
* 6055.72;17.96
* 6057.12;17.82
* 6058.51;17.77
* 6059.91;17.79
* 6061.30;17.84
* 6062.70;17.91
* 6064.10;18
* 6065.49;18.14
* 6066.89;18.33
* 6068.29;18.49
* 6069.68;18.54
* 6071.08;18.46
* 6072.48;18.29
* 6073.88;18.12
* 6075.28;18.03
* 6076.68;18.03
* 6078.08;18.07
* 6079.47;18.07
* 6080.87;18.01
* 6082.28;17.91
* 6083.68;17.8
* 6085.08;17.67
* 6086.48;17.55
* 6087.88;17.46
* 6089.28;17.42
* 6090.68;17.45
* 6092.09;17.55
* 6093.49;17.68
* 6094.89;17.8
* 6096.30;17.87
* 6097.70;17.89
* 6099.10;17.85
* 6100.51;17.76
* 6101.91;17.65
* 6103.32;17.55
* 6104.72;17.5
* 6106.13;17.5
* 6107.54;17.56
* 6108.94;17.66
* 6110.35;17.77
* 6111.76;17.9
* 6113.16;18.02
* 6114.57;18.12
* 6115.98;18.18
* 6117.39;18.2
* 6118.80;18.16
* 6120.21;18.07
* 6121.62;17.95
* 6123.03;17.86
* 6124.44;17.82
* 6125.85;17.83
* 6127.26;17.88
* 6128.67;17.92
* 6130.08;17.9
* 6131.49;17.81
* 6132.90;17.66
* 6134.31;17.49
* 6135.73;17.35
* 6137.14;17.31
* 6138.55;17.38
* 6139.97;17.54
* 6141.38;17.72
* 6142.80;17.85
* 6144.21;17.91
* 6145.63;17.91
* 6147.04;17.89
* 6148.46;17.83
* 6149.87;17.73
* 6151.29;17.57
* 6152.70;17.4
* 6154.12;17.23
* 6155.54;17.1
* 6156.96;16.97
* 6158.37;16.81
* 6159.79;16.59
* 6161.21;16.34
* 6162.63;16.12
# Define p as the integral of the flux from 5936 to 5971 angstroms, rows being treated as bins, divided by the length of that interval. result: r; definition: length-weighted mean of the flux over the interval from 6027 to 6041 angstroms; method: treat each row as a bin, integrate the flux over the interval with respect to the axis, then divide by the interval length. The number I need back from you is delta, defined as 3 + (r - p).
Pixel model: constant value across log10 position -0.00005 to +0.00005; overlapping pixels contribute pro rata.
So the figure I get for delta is 3.3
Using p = 18.0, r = 18.3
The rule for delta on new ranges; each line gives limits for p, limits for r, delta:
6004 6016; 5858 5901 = 2.1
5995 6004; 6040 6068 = 3.8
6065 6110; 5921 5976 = 3.0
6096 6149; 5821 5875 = 3.1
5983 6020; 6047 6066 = 3.7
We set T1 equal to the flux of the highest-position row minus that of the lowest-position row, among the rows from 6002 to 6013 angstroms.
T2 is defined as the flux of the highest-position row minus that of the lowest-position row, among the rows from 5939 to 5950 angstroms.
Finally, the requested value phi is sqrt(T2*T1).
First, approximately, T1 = 0.18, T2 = 0.21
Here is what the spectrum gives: 0.19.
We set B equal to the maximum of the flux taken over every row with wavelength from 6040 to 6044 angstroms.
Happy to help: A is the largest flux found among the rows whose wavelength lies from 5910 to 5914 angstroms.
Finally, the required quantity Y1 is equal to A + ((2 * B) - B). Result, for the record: 35.9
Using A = 17.39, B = 18.54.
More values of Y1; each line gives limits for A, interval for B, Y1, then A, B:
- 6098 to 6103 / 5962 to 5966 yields 35.7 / 17.85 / 17.86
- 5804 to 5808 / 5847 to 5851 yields 36.7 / 19.09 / 17.63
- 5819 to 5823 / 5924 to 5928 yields 35.8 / 18.3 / 17.53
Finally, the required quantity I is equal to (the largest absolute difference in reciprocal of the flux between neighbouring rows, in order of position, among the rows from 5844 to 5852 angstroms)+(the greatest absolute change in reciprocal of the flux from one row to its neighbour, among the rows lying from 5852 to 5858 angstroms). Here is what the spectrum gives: 0.0006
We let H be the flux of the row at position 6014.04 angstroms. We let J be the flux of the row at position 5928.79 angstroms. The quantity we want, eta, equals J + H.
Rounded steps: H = 17.29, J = 17.59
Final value 34.9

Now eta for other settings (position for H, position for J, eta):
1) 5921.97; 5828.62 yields 36.3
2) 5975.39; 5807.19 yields 37.3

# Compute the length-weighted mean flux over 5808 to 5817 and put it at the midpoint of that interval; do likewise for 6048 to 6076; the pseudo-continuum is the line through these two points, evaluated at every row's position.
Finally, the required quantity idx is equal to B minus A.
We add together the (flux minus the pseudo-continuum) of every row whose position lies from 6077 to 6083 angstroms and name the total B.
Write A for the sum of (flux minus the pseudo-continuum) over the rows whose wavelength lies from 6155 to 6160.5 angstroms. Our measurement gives 4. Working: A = -4.8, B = -0.5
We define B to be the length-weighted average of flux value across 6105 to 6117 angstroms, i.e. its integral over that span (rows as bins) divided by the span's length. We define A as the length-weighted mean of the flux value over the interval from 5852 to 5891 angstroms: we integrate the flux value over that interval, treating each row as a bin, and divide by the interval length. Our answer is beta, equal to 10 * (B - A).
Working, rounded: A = 16.8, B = 17.8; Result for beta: 10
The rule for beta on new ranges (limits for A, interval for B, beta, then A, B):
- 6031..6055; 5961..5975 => -4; 18.4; 18.0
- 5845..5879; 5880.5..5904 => -24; 17.4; 15.0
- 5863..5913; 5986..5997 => 15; 16.2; 17.7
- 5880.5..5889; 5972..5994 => 24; 15.6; 18.0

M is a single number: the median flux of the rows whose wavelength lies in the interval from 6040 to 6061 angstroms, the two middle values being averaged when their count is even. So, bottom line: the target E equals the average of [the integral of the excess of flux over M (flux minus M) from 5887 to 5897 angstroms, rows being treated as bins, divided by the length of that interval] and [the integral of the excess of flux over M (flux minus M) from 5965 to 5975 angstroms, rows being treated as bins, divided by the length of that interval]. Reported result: -2.1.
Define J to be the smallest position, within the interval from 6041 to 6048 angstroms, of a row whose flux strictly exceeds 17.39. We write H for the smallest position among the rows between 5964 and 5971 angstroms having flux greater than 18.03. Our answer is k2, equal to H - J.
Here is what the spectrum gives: -73.3 angstroms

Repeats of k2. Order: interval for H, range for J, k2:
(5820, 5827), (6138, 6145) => -319.4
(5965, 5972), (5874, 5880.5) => 94.1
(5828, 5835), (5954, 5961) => -126.2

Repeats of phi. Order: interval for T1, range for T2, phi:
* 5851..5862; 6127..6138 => 0.28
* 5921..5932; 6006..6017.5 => 0.29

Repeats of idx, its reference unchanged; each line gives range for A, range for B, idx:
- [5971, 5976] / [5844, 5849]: -3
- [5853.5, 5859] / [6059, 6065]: 3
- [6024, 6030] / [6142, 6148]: 2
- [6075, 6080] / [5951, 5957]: 0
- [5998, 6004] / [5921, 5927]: 1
